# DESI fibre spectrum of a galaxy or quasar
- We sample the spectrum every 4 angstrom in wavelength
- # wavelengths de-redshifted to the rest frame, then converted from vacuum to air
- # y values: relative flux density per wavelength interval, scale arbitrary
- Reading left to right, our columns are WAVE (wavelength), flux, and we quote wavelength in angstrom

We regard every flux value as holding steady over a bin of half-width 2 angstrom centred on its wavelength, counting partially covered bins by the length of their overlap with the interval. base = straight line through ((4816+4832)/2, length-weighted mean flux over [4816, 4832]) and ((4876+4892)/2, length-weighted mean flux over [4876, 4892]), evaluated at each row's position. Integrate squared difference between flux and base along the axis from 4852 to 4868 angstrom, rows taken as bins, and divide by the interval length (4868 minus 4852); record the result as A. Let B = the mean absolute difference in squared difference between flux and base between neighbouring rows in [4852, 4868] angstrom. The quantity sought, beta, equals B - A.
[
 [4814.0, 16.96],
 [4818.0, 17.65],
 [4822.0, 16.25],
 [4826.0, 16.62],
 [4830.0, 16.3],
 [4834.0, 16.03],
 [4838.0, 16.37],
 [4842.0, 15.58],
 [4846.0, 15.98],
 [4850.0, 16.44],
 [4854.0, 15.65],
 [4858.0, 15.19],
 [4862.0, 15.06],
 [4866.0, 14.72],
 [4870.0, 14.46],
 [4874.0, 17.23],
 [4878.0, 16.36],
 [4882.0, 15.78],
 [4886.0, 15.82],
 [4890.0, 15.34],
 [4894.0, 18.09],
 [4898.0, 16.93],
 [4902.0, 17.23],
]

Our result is -0.6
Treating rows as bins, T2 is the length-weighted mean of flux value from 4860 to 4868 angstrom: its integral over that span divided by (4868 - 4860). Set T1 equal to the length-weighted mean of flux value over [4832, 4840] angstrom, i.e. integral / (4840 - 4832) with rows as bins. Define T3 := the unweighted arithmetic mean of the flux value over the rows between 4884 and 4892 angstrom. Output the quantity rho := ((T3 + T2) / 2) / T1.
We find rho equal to 0.94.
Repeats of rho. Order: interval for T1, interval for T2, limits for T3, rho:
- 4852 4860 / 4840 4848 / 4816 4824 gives 1.06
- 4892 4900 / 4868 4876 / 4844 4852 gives 0.92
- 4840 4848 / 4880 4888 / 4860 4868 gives 0.97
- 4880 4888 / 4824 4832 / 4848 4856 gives 1.03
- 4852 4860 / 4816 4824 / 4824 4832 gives 1.08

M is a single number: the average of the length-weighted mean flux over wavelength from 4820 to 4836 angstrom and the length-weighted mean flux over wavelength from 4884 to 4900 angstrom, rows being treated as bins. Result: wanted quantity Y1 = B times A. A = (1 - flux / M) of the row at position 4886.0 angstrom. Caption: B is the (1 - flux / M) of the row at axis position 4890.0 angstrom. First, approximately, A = 0.037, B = 0.07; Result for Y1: 0.0024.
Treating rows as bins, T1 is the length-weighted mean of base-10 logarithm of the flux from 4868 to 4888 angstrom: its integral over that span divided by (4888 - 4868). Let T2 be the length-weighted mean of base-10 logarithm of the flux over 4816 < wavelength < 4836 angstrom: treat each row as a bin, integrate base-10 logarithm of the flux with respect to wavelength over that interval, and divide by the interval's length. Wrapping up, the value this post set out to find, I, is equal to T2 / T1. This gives 1.01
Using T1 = 1.20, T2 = 1.22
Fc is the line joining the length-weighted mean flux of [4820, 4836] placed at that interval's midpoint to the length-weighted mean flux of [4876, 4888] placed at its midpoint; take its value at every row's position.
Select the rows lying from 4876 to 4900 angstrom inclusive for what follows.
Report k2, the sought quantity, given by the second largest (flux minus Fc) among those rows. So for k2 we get 1.04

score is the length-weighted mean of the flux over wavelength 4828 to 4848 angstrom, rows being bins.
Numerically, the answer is 16.1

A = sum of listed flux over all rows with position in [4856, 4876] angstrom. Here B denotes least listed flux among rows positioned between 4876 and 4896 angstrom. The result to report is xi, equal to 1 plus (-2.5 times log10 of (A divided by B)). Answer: -0.747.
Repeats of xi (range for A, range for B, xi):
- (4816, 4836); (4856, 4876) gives -0.895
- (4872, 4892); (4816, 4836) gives -0.753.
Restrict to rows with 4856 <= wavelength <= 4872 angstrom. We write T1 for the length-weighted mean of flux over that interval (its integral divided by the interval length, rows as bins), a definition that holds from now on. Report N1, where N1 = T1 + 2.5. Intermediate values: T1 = 14.9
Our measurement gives 17.4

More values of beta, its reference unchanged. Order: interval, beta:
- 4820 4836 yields 0.0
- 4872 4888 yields 0.1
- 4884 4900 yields 1.4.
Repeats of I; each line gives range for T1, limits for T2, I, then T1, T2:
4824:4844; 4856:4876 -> 0.98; 1.21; 1.18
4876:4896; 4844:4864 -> 0.99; 1.21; 1.19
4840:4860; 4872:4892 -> 1.01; 1.20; 1.21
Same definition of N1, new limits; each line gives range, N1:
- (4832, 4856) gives 18.5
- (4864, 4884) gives 18.2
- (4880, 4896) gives 18.8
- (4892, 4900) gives 20.0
